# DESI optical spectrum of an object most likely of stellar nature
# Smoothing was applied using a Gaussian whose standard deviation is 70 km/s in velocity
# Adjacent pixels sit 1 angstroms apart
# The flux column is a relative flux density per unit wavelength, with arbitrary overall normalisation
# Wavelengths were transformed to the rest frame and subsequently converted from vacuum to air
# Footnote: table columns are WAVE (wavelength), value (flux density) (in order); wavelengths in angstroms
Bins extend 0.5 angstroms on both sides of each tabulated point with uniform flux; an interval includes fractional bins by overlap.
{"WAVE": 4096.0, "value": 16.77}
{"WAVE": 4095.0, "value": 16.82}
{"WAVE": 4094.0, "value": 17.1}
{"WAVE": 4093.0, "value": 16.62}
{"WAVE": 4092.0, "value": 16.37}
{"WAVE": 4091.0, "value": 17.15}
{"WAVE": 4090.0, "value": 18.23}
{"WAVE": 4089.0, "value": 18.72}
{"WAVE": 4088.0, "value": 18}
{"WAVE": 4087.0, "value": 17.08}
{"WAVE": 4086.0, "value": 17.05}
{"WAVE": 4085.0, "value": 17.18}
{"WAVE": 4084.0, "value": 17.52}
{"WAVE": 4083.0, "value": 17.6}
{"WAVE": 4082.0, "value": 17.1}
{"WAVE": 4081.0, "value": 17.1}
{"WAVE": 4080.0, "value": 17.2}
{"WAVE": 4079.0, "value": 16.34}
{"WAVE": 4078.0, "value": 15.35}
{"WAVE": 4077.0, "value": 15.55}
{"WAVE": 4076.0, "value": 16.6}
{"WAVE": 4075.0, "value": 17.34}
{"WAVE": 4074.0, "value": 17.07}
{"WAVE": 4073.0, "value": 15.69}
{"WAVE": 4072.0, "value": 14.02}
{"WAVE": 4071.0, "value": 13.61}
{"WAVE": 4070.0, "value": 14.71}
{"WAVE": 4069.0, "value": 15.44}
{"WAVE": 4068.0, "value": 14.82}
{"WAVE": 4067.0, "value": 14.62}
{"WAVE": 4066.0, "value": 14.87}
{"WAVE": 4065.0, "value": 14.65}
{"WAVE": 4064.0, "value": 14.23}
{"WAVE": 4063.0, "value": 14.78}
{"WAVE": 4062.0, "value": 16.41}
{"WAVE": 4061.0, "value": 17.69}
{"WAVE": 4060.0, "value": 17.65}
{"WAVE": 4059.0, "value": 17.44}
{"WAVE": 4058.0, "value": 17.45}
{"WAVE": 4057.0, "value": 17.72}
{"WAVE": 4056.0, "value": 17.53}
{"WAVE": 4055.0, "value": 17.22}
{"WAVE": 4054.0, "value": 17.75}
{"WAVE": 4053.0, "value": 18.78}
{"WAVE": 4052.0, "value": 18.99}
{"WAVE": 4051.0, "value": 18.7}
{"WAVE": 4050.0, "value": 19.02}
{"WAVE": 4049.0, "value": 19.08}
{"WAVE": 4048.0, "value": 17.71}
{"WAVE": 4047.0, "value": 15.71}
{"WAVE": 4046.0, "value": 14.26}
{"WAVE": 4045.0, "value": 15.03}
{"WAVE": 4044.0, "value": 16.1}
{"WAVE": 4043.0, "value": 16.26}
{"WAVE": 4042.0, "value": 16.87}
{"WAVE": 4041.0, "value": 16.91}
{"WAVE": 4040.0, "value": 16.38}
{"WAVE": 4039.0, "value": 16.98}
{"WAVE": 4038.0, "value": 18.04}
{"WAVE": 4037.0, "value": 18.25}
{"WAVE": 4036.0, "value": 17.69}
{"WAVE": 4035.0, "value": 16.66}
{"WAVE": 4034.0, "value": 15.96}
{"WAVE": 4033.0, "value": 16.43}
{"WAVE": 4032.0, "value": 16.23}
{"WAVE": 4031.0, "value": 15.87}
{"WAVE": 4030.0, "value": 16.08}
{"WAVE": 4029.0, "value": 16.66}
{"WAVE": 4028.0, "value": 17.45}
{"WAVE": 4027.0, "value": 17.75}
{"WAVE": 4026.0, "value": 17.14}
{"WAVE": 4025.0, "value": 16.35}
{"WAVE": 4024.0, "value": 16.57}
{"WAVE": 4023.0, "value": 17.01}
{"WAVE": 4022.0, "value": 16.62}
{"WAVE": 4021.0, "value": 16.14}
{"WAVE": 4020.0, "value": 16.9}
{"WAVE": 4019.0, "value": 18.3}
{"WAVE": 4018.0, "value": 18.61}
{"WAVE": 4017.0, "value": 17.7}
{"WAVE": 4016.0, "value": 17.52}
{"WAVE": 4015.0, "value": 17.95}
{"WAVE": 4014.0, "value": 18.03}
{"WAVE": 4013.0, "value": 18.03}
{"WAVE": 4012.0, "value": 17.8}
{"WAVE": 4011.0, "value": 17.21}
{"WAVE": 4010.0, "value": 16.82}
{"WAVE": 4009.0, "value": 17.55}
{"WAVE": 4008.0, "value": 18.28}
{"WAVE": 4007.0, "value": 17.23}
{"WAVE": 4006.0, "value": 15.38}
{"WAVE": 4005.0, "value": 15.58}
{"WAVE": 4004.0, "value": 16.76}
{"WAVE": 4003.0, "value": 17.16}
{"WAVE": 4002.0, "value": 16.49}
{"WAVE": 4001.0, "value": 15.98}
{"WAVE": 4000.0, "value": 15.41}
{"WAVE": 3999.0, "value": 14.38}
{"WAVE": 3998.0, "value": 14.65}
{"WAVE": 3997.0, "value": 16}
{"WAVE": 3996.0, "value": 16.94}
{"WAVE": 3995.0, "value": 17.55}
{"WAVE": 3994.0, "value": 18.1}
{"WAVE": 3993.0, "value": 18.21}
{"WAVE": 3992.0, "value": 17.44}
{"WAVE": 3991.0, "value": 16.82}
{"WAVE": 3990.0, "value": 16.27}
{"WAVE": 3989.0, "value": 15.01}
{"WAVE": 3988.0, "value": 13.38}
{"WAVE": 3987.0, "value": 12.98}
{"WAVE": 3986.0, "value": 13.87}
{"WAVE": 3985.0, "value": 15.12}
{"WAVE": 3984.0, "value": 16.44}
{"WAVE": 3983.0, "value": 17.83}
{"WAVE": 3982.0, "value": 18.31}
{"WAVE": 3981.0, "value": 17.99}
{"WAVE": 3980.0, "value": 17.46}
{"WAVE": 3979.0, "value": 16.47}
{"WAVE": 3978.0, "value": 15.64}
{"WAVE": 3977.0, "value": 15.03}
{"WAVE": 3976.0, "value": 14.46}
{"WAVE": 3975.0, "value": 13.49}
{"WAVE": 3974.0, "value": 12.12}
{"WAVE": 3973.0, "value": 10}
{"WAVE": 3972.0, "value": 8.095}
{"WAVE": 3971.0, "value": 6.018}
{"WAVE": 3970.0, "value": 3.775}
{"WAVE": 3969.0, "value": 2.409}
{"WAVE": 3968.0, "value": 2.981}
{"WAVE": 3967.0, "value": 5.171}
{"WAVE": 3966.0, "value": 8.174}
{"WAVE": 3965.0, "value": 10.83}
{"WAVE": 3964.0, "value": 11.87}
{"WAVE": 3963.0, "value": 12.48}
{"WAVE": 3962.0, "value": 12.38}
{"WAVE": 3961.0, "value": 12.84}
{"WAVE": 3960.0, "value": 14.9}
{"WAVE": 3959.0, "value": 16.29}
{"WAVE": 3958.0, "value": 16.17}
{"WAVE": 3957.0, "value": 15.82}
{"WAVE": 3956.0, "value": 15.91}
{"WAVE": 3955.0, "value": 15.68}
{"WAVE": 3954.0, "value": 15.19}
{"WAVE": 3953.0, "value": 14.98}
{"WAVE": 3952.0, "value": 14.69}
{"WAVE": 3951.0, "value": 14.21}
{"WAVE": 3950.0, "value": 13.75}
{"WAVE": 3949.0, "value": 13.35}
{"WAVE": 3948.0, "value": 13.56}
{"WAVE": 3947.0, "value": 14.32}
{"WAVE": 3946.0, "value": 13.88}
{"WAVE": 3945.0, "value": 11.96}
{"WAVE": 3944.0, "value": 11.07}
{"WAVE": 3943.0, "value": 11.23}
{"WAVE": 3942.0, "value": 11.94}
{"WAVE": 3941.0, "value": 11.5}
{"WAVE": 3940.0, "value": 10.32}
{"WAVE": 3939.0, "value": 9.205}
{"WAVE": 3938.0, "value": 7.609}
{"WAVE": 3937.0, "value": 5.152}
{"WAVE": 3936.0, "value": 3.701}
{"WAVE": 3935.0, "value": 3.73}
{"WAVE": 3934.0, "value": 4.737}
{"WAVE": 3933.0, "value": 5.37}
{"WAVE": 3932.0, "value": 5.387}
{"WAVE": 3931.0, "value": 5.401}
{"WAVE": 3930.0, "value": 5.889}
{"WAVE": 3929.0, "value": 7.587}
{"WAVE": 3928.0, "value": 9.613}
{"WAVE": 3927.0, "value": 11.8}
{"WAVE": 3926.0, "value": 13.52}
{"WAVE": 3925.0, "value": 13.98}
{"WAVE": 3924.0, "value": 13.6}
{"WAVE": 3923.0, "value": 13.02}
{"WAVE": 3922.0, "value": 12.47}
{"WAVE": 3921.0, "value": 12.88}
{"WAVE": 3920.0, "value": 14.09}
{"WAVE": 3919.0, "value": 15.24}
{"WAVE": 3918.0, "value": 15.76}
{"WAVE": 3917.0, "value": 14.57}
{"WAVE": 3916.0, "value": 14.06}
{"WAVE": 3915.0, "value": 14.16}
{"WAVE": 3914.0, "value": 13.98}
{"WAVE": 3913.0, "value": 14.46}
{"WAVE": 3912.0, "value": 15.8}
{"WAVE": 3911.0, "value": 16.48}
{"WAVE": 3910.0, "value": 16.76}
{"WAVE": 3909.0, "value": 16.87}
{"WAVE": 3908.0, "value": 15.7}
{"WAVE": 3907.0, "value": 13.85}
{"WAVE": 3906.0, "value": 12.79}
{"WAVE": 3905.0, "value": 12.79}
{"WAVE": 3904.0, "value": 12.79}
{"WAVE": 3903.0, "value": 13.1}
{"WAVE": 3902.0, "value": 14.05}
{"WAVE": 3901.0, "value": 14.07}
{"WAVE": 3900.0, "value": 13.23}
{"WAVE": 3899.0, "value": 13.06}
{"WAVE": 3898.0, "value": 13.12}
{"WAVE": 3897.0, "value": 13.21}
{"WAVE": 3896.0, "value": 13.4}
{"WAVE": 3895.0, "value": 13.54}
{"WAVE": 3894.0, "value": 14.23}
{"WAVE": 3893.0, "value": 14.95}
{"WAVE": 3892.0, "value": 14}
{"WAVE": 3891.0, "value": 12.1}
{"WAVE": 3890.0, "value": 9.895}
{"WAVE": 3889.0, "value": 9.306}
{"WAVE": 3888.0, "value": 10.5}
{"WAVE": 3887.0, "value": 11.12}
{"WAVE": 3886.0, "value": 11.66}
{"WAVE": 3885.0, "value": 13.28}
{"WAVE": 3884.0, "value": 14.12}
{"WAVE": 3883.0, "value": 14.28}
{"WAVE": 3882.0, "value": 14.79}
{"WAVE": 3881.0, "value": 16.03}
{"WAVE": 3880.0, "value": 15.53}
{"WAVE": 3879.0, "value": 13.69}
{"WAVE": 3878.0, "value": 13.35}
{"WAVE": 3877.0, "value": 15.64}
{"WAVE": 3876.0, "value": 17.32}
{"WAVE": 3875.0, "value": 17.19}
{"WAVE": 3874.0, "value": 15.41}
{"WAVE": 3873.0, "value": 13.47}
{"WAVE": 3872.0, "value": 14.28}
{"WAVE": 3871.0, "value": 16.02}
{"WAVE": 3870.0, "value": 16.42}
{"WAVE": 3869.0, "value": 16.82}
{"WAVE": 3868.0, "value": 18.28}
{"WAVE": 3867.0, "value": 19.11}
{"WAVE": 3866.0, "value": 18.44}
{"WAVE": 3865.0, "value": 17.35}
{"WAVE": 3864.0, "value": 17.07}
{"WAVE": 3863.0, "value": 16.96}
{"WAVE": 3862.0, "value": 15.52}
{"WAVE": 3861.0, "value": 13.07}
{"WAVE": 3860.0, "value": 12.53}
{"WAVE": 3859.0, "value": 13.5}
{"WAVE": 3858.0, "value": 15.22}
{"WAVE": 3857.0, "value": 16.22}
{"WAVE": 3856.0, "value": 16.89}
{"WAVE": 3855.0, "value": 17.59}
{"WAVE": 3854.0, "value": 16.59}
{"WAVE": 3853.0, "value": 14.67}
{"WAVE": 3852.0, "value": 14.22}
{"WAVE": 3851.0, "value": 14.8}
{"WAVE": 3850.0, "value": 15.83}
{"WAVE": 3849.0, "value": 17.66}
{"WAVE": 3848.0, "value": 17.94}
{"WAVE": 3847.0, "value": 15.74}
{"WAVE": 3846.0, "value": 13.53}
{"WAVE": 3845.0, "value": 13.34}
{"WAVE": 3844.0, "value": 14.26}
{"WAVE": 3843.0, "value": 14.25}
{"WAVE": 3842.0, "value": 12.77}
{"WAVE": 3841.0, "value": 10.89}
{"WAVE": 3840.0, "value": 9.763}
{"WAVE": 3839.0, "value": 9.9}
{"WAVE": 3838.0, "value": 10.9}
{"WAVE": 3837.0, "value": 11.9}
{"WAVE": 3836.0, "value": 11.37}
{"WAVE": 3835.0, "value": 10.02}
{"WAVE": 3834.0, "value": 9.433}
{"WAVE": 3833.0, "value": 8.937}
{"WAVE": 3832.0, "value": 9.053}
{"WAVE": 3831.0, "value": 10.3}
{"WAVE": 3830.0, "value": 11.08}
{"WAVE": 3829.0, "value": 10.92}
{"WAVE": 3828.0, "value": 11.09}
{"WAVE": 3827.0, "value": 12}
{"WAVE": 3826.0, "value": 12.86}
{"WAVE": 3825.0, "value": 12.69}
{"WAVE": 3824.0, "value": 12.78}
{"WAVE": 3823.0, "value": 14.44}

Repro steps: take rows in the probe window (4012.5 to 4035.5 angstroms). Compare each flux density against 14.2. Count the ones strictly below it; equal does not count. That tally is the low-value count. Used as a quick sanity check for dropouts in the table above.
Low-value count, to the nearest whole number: 0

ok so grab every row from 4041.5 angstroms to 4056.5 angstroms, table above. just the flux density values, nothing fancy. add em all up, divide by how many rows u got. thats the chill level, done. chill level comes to 17.3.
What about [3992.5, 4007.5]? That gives 16.4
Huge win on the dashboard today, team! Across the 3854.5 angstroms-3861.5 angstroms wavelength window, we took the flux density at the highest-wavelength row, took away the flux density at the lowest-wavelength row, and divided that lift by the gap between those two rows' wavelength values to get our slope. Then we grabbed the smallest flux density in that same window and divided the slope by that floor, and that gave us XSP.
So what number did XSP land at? -0.06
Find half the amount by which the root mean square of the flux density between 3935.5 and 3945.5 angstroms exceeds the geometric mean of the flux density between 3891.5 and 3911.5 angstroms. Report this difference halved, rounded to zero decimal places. -2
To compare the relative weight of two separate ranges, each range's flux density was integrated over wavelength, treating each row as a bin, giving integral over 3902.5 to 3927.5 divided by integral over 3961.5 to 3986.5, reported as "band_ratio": 1.19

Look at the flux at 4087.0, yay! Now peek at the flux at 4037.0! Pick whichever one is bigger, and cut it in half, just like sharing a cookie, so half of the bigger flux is 9.1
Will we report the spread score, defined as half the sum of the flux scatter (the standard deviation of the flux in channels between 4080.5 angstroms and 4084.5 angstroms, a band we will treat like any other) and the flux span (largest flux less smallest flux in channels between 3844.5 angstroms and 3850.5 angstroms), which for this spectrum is 2.4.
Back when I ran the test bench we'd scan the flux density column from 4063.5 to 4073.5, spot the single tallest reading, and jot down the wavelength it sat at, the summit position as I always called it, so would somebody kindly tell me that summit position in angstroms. 4073.0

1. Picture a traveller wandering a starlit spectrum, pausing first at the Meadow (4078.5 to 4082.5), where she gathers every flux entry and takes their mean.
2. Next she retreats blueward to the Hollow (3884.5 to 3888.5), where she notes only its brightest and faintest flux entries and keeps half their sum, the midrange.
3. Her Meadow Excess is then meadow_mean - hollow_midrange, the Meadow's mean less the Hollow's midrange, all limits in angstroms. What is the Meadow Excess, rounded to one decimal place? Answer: 5.0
